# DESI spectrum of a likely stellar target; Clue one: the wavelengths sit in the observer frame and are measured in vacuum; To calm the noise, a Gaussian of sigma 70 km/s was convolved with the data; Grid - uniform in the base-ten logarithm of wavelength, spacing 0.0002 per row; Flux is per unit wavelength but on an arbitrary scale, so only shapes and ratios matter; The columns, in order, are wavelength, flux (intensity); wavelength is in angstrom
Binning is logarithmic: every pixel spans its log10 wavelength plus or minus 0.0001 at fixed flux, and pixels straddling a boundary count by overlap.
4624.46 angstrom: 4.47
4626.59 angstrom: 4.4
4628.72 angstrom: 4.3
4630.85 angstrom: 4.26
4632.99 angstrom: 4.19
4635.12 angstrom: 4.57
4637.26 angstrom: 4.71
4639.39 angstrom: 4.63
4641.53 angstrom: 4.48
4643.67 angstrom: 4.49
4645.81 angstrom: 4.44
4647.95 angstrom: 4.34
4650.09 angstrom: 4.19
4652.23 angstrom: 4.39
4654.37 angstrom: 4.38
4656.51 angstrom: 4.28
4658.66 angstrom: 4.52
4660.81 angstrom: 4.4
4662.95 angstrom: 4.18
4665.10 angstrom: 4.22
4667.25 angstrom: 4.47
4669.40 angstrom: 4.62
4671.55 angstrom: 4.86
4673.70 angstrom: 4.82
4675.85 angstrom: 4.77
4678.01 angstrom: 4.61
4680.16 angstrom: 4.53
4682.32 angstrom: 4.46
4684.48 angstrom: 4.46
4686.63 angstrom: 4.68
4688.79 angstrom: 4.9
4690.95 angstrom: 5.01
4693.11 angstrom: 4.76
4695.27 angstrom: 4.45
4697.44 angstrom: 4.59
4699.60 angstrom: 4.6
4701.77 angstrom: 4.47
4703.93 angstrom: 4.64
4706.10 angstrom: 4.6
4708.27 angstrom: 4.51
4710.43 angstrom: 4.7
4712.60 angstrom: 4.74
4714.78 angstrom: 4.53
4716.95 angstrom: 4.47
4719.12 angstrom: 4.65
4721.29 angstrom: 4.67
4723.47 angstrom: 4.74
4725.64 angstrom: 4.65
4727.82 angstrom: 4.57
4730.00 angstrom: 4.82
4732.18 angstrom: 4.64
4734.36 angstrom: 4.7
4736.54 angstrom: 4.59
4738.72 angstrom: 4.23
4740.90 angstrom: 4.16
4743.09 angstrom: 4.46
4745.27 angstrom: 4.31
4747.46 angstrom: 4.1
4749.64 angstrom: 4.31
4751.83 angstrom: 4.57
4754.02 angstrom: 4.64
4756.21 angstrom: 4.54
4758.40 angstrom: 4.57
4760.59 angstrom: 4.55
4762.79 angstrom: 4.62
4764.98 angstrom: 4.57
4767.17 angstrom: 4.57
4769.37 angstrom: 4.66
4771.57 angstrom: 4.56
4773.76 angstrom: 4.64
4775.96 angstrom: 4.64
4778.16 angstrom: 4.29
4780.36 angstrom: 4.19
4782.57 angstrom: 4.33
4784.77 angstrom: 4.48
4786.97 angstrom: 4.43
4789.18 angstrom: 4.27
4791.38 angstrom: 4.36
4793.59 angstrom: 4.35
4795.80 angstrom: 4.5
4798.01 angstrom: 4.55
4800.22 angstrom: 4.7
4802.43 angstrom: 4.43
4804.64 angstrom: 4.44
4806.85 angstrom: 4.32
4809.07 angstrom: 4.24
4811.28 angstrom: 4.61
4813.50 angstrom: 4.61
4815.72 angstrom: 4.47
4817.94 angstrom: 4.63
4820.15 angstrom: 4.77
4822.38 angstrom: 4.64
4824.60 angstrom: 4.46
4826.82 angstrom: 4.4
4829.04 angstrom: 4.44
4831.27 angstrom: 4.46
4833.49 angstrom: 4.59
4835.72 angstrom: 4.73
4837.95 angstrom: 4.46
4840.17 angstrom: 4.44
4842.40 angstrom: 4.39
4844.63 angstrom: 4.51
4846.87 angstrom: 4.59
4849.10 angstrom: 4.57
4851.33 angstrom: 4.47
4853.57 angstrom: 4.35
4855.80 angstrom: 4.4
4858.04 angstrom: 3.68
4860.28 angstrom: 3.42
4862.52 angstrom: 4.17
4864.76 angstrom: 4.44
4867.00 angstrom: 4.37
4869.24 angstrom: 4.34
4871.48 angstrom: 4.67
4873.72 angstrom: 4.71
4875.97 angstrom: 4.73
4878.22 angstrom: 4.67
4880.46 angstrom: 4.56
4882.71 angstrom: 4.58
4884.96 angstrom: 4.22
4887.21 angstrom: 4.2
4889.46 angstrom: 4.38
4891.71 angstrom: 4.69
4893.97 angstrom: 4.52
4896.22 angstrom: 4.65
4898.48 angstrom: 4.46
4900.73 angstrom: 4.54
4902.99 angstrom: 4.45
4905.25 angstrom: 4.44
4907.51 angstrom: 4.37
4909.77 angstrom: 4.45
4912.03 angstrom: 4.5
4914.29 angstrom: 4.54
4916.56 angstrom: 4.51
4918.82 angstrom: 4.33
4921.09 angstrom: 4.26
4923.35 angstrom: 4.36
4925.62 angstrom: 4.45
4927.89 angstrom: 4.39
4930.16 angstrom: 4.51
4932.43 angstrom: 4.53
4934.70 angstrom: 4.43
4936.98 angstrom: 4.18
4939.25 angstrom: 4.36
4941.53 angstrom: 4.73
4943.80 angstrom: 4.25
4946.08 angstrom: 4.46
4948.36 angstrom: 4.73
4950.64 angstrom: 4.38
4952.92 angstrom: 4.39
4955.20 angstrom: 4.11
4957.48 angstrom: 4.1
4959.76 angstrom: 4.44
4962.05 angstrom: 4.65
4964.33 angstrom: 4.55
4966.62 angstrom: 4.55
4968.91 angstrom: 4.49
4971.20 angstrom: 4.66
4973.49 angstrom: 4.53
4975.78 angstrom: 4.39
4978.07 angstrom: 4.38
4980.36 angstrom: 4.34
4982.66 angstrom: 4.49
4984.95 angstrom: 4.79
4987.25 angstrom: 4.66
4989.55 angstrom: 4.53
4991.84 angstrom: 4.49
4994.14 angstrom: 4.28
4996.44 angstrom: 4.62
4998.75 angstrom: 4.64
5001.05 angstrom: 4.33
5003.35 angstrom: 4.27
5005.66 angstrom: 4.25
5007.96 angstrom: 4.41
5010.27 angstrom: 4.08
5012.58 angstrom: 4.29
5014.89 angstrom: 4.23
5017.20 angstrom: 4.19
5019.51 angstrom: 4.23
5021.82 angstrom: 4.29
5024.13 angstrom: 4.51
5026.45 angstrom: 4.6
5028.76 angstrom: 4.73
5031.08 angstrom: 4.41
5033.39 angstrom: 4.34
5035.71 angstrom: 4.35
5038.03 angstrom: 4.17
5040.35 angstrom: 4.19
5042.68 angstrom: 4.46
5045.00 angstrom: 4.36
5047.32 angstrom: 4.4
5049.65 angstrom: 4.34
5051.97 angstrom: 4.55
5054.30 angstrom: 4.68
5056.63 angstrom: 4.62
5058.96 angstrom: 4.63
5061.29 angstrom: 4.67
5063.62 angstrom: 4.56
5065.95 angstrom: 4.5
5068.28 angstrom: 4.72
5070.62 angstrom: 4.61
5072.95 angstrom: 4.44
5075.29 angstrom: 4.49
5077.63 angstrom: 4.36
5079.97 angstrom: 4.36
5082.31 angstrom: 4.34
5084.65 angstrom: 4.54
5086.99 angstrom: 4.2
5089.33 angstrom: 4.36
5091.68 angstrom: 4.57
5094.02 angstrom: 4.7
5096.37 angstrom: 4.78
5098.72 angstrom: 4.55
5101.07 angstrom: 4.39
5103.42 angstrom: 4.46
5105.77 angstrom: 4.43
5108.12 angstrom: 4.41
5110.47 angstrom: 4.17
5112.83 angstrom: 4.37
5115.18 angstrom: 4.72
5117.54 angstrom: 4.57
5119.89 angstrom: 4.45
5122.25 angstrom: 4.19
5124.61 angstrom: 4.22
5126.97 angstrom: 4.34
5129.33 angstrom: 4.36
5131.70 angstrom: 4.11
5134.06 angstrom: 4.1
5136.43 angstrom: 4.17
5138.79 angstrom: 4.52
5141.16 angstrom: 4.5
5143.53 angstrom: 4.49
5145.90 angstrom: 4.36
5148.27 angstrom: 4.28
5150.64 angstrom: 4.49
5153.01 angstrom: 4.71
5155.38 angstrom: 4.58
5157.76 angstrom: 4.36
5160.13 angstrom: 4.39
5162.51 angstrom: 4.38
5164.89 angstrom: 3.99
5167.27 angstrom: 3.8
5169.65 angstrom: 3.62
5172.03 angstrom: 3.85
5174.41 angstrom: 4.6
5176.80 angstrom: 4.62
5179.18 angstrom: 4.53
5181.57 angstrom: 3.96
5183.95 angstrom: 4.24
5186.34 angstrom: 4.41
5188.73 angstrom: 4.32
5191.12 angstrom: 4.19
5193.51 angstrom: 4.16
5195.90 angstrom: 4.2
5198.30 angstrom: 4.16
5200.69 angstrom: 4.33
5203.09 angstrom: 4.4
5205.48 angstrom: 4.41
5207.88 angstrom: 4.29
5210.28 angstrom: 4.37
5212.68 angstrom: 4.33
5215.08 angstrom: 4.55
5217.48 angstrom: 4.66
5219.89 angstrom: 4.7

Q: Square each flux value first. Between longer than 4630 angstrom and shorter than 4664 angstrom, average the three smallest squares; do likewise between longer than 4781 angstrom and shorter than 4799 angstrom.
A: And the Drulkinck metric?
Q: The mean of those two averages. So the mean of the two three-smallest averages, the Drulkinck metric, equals 18.1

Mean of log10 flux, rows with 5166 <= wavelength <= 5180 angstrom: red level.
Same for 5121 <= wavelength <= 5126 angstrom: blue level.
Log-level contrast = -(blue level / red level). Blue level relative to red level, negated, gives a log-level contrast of -1.01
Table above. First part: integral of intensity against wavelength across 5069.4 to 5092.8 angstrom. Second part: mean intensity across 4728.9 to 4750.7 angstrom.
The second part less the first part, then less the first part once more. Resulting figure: -203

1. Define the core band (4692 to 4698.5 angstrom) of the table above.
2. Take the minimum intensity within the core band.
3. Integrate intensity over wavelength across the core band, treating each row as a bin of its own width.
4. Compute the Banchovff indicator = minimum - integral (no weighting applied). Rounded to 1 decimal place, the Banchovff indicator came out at -25.4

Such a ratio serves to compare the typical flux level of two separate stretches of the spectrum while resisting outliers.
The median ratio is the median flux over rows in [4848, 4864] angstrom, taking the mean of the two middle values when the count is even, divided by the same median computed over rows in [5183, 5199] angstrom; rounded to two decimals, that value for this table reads 1.04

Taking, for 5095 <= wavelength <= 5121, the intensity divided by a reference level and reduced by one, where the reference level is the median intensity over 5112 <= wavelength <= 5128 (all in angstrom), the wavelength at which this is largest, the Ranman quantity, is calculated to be 5096.37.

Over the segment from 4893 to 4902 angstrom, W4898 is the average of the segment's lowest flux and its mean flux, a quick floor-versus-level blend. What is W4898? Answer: 4.50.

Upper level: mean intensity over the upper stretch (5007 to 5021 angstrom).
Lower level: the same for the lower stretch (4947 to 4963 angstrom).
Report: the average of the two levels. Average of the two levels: 4.32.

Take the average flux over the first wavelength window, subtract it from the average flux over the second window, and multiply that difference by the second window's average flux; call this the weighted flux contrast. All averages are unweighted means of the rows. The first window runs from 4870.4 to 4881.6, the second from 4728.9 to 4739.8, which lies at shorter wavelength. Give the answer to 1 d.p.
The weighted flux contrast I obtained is -0.3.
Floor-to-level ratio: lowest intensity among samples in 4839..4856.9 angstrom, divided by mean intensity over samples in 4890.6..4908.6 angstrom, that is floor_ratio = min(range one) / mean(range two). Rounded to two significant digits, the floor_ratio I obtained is 0.96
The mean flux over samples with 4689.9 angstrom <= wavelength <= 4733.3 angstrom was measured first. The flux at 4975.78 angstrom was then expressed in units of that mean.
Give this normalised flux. 0.946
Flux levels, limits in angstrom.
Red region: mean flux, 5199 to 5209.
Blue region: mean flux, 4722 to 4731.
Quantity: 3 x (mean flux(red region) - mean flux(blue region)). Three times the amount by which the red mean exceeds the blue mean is -1.0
